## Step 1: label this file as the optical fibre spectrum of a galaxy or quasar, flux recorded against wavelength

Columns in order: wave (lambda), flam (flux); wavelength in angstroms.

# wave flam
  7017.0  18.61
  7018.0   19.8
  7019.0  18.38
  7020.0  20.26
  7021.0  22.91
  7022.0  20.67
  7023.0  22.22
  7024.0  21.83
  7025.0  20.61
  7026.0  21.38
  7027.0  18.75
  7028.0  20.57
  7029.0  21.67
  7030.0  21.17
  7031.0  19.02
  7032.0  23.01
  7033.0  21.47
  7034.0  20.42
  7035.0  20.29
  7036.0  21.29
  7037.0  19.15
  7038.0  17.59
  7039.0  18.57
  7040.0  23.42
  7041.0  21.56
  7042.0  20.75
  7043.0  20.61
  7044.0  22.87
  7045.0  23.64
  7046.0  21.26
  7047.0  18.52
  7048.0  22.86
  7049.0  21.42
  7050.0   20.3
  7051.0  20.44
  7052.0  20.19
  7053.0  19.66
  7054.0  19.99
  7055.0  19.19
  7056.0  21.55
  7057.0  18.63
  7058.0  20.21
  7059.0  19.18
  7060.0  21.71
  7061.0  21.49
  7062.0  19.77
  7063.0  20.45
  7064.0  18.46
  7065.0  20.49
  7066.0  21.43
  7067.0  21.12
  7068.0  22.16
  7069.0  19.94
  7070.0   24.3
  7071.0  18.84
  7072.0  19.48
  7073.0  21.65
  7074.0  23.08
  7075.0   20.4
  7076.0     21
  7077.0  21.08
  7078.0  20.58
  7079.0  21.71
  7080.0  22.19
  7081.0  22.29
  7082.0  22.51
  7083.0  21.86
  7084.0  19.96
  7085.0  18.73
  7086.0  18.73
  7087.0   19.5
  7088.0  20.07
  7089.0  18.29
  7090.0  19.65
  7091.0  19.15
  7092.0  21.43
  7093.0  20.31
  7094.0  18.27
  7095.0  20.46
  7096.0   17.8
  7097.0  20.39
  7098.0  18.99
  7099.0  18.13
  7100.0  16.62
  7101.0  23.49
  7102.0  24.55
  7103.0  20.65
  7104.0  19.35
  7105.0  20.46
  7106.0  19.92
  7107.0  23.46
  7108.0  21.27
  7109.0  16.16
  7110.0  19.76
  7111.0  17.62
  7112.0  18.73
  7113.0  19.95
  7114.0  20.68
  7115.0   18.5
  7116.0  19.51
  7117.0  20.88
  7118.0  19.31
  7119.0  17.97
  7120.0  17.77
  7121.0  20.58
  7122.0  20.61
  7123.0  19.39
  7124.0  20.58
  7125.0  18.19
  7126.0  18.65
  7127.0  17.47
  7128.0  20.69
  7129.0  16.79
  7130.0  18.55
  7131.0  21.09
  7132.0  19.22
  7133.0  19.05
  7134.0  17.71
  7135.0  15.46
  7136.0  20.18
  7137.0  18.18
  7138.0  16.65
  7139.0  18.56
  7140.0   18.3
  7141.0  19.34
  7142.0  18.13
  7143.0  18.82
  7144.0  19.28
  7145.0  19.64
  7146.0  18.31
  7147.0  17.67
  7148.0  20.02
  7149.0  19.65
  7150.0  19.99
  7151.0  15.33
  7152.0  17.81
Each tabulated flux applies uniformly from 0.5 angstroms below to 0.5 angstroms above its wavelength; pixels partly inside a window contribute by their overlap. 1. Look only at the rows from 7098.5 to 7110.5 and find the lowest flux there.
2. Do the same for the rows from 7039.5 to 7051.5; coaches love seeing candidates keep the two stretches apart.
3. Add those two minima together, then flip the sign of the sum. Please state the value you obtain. -34.7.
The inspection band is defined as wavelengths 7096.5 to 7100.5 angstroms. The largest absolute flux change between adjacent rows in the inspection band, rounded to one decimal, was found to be 1.5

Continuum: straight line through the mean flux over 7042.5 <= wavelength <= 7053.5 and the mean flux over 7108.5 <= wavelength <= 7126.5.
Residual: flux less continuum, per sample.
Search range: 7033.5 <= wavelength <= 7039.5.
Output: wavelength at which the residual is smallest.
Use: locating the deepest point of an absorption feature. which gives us 7038.0 angstroms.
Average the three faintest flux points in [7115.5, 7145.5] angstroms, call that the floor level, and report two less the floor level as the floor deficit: -14.3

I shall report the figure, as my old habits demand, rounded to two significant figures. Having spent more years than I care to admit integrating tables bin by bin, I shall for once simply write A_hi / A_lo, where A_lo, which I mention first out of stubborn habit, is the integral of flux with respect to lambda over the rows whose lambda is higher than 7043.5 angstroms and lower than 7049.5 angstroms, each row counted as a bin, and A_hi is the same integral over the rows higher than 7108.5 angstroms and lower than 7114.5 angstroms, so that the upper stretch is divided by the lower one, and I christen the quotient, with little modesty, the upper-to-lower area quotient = 0.86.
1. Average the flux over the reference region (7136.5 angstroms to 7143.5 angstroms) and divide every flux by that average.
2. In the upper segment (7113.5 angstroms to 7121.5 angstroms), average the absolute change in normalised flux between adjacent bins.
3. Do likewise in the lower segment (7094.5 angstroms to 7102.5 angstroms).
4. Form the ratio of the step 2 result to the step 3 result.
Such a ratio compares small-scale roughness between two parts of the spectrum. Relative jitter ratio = 0.62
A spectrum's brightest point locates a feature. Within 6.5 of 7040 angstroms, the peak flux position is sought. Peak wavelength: 7045.0 angstroms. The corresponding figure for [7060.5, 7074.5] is 7070.0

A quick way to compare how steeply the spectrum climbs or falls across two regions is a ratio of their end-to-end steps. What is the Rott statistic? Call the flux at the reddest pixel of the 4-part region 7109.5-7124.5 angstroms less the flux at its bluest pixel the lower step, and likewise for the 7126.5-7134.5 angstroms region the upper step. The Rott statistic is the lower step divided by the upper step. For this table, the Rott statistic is 3.4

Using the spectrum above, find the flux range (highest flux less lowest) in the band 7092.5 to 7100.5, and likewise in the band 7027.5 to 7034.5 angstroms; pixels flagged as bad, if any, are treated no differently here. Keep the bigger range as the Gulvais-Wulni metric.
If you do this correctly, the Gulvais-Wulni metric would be 4.0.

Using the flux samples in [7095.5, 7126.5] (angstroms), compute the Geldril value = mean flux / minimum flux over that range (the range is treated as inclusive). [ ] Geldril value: 1.22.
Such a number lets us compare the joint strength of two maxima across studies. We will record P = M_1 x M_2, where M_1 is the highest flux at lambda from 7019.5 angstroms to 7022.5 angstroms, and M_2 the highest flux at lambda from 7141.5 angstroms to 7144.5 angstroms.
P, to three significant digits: 442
